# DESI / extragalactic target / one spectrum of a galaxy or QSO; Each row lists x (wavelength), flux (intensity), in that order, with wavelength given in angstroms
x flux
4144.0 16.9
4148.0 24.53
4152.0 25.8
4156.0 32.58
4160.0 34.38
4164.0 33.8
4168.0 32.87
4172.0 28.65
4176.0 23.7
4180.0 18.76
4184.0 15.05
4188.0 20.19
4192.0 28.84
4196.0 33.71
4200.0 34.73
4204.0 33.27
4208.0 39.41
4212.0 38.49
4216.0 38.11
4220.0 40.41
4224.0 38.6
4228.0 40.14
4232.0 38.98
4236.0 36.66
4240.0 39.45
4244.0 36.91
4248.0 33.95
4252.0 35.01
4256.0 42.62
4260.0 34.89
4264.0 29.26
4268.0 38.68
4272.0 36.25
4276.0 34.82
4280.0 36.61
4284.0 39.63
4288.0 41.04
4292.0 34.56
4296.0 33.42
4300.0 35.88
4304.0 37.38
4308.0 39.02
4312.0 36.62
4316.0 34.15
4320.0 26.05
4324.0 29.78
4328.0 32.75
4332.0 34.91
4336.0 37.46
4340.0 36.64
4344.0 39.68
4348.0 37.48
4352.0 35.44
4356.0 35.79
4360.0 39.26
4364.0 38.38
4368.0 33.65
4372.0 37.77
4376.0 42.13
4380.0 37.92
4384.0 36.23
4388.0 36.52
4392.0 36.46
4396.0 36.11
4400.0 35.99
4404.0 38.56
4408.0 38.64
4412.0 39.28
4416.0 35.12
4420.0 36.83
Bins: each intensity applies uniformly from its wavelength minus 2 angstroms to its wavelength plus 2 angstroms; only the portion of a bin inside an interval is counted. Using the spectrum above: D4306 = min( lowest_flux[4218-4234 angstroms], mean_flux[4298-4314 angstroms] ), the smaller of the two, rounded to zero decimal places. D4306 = 37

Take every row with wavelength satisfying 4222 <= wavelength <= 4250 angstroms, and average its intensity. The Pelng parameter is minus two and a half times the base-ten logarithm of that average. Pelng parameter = -3.94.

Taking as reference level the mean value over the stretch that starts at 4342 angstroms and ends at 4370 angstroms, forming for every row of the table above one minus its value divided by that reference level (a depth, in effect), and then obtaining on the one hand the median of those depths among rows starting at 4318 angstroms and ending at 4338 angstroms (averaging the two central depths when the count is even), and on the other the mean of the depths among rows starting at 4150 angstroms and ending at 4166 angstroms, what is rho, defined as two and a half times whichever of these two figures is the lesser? 0.29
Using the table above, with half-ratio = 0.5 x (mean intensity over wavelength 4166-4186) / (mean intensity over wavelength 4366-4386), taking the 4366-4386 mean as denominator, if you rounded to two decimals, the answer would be 0.32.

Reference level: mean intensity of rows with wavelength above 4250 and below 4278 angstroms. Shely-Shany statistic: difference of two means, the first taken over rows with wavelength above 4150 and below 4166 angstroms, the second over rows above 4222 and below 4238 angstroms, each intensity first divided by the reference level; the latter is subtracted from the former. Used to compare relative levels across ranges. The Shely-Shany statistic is -0.19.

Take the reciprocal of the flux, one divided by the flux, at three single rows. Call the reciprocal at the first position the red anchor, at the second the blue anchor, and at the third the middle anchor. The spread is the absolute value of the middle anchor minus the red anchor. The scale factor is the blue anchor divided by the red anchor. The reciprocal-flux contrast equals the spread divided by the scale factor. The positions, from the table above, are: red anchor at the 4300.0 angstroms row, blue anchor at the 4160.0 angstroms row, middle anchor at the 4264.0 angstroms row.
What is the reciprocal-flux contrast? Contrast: 0.006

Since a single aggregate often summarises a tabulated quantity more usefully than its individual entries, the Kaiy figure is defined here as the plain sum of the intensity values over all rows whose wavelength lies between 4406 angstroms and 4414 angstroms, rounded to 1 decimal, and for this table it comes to 77.9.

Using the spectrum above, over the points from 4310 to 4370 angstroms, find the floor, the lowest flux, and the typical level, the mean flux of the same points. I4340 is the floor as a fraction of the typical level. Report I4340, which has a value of 0.74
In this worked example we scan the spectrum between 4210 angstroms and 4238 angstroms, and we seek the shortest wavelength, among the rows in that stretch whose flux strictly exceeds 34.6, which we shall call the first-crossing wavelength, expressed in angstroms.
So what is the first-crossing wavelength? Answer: 4212.0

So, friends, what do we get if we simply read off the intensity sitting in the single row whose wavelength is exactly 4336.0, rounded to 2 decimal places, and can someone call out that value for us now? 37.46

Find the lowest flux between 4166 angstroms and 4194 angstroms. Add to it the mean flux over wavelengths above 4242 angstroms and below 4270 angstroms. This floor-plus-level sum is 51.0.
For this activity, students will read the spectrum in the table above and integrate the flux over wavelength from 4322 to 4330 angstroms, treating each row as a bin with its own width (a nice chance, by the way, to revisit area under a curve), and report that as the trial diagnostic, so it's 250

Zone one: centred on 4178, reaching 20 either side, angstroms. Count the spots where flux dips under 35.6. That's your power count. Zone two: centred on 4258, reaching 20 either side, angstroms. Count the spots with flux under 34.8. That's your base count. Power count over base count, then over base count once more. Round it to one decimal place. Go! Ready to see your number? 2.5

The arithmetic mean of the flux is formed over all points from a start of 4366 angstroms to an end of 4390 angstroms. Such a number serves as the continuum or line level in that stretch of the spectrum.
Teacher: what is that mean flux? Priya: 37.4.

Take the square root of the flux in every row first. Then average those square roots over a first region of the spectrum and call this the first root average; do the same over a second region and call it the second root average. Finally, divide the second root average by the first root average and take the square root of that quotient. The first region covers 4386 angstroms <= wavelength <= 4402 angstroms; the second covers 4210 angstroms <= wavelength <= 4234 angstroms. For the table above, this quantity 1.02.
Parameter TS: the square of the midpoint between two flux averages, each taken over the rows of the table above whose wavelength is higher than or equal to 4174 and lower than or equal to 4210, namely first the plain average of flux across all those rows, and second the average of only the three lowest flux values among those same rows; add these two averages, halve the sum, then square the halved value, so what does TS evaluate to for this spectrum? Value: 518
